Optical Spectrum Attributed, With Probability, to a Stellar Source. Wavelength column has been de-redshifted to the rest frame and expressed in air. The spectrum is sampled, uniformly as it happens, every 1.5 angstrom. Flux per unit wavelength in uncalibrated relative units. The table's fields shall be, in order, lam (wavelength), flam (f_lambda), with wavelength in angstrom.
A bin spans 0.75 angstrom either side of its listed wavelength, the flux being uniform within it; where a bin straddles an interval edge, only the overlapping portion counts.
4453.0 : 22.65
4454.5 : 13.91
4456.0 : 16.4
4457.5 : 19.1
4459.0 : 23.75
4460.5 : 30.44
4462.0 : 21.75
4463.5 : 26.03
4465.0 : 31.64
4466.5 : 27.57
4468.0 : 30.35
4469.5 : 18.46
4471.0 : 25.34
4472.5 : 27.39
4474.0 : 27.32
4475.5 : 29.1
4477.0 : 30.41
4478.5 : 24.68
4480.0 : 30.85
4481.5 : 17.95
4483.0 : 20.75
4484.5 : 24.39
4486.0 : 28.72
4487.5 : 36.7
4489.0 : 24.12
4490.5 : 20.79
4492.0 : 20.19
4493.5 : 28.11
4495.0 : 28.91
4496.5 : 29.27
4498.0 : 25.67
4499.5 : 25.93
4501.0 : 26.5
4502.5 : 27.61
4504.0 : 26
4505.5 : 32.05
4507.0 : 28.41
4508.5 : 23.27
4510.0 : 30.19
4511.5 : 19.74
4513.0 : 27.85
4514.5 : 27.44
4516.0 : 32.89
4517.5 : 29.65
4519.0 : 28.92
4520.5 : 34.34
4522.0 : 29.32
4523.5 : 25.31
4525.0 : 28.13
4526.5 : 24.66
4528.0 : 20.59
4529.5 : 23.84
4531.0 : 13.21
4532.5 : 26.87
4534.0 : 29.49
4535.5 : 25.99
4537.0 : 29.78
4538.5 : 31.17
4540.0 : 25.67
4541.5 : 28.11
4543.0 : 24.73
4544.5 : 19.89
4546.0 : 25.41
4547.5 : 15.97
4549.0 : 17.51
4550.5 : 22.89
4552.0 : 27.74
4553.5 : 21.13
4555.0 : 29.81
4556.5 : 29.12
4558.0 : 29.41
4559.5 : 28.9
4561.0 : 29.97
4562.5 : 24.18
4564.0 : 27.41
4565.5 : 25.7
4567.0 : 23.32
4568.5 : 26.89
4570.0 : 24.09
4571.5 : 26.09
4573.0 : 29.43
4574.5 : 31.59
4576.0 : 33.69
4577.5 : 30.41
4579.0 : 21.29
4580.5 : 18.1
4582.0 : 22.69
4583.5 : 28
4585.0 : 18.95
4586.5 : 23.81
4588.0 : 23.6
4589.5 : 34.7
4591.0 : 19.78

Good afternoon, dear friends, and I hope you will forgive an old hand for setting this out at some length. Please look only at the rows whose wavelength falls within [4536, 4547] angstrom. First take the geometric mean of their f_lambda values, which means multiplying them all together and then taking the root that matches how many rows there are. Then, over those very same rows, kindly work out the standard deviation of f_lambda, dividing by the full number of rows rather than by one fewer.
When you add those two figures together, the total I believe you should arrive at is 29.6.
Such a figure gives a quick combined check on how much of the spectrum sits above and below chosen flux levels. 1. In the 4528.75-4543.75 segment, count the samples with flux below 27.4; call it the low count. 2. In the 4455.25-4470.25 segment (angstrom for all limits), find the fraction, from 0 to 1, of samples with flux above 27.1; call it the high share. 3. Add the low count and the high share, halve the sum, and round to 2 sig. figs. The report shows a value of 3.2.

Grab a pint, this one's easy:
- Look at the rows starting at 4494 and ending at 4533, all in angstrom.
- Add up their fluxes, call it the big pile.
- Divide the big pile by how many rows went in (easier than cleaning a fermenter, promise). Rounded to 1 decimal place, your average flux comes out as 26.8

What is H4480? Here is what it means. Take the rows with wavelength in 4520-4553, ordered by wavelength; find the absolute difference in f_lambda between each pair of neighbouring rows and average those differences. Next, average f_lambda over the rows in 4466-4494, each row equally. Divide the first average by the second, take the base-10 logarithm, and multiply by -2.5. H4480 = 1.83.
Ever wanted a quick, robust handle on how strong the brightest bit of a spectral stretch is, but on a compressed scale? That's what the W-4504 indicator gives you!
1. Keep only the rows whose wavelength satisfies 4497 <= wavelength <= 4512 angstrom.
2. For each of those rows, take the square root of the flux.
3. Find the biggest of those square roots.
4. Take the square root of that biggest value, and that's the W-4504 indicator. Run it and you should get 2.38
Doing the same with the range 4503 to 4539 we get 2.42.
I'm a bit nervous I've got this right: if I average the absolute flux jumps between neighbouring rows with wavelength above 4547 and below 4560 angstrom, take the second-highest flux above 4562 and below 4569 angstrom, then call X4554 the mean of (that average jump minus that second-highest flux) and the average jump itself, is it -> -9.9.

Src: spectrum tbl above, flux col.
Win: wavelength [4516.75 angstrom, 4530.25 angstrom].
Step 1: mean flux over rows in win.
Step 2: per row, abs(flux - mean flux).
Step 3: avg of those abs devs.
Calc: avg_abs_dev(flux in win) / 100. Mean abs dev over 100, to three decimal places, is 0.032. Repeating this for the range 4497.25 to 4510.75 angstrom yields 0.020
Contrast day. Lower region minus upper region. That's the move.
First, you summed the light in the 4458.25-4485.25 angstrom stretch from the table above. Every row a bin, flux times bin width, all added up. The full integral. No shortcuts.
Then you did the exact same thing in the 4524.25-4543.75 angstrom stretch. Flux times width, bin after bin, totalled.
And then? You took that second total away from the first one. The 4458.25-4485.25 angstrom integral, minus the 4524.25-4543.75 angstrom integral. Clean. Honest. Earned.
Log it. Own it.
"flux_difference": 204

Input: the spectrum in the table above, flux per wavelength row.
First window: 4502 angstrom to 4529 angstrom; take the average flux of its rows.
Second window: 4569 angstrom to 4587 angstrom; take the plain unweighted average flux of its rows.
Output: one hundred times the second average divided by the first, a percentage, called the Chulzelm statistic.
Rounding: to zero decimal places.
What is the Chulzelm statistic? 93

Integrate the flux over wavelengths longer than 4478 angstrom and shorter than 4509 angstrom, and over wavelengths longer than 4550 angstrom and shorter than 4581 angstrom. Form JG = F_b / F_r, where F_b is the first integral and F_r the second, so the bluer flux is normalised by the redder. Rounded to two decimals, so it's 0.98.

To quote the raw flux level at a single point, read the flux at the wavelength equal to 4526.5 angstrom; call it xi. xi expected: 24.66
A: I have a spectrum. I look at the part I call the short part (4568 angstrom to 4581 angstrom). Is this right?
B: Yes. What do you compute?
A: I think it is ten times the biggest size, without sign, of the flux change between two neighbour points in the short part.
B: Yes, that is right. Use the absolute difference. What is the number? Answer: 91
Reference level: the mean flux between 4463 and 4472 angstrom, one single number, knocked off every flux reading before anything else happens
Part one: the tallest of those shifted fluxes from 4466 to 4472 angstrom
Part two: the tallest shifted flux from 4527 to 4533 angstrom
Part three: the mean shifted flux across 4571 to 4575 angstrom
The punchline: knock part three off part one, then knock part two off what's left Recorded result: 1.0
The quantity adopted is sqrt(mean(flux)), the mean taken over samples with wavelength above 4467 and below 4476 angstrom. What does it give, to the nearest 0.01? 5.13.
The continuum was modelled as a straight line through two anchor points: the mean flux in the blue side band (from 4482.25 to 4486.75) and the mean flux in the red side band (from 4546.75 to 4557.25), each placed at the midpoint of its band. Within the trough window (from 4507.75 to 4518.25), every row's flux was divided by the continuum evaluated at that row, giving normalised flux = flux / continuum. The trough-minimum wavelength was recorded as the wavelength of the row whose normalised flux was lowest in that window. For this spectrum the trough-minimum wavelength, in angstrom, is 4511.5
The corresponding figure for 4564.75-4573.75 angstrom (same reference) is 4567.0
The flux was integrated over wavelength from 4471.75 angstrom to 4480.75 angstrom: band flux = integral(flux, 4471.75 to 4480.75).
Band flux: 255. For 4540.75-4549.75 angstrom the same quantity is 197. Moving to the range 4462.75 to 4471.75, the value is 239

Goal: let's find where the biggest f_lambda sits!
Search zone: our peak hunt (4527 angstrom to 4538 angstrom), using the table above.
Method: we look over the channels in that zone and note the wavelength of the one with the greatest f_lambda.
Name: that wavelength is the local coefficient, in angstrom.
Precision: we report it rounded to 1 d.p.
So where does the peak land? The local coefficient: 4537.0 angstrom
